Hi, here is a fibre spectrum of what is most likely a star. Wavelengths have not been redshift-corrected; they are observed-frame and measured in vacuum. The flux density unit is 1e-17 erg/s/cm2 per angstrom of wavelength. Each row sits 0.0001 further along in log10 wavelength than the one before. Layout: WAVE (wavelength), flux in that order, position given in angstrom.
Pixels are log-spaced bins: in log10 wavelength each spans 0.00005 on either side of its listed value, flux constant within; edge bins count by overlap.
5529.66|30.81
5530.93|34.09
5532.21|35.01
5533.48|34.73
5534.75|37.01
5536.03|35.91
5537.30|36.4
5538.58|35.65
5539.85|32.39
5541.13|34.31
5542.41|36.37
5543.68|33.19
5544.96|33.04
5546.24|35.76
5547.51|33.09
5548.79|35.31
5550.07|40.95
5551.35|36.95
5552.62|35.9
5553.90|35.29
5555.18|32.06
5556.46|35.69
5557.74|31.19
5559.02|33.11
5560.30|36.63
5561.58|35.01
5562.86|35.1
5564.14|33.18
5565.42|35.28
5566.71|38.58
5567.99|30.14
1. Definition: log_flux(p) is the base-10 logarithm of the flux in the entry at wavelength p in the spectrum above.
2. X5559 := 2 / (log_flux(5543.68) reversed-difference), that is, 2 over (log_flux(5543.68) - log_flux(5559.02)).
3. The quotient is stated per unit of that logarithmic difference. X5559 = 1908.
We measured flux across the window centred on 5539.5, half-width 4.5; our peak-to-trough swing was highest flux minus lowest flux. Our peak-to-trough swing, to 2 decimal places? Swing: 4.01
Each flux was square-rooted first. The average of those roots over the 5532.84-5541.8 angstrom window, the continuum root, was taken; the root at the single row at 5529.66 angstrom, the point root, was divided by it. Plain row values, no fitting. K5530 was 0.94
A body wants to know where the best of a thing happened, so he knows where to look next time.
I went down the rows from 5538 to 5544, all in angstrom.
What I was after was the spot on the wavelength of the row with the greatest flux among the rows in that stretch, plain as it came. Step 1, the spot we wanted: 5542.41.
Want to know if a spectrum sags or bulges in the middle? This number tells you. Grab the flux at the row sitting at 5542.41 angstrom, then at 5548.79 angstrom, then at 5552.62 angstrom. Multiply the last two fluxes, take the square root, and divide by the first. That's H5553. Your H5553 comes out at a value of 0.979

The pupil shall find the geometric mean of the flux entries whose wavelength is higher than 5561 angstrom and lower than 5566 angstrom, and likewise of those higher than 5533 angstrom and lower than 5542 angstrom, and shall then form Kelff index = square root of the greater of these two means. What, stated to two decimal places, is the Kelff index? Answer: 5.93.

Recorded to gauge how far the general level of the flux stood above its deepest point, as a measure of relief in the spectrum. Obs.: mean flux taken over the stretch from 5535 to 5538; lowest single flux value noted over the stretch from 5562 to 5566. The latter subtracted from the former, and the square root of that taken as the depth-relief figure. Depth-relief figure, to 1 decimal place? 1.7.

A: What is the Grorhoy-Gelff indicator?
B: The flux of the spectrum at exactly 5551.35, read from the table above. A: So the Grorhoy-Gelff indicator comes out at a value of 36.95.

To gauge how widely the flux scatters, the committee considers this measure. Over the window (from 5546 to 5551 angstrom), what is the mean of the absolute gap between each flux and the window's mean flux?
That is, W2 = 2.34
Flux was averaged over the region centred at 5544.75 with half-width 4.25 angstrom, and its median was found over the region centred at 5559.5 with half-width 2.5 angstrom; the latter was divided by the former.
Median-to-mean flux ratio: 0.99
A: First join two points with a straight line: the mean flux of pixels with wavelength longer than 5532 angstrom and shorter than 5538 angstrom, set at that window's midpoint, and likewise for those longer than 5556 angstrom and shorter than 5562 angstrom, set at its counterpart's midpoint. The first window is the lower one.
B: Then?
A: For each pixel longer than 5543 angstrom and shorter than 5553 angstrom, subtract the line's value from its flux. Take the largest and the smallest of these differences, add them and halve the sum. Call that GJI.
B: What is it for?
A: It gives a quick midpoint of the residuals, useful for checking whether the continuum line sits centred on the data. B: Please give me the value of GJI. 2.0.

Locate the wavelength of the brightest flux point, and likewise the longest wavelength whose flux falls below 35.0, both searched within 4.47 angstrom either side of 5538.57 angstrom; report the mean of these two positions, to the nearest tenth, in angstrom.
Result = 5537.9 angstrom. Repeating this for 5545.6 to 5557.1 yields 5552.6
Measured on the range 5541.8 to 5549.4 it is 5545.0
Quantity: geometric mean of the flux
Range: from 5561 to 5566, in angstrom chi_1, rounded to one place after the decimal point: 34.6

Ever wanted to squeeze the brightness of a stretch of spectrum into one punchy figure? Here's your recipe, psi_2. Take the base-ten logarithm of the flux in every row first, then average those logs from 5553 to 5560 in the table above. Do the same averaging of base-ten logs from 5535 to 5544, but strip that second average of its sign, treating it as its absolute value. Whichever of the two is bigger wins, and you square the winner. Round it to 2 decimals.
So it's 2.38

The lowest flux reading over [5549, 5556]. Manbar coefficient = 32.06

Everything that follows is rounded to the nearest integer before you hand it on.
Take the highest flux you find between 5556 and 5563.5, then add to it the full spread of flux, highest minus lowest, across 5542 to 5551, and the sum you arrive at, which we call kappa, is 45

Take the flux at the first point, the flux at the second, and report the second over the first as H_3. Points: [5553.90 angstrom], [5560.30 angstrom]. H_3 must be 1.04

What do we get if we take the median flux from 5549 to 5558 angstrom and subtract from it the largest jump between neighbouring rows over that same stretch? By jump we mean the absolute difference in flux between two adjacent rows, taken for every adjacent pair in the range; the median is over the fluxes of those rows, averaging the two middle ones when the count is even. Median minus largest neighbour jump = 31.2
